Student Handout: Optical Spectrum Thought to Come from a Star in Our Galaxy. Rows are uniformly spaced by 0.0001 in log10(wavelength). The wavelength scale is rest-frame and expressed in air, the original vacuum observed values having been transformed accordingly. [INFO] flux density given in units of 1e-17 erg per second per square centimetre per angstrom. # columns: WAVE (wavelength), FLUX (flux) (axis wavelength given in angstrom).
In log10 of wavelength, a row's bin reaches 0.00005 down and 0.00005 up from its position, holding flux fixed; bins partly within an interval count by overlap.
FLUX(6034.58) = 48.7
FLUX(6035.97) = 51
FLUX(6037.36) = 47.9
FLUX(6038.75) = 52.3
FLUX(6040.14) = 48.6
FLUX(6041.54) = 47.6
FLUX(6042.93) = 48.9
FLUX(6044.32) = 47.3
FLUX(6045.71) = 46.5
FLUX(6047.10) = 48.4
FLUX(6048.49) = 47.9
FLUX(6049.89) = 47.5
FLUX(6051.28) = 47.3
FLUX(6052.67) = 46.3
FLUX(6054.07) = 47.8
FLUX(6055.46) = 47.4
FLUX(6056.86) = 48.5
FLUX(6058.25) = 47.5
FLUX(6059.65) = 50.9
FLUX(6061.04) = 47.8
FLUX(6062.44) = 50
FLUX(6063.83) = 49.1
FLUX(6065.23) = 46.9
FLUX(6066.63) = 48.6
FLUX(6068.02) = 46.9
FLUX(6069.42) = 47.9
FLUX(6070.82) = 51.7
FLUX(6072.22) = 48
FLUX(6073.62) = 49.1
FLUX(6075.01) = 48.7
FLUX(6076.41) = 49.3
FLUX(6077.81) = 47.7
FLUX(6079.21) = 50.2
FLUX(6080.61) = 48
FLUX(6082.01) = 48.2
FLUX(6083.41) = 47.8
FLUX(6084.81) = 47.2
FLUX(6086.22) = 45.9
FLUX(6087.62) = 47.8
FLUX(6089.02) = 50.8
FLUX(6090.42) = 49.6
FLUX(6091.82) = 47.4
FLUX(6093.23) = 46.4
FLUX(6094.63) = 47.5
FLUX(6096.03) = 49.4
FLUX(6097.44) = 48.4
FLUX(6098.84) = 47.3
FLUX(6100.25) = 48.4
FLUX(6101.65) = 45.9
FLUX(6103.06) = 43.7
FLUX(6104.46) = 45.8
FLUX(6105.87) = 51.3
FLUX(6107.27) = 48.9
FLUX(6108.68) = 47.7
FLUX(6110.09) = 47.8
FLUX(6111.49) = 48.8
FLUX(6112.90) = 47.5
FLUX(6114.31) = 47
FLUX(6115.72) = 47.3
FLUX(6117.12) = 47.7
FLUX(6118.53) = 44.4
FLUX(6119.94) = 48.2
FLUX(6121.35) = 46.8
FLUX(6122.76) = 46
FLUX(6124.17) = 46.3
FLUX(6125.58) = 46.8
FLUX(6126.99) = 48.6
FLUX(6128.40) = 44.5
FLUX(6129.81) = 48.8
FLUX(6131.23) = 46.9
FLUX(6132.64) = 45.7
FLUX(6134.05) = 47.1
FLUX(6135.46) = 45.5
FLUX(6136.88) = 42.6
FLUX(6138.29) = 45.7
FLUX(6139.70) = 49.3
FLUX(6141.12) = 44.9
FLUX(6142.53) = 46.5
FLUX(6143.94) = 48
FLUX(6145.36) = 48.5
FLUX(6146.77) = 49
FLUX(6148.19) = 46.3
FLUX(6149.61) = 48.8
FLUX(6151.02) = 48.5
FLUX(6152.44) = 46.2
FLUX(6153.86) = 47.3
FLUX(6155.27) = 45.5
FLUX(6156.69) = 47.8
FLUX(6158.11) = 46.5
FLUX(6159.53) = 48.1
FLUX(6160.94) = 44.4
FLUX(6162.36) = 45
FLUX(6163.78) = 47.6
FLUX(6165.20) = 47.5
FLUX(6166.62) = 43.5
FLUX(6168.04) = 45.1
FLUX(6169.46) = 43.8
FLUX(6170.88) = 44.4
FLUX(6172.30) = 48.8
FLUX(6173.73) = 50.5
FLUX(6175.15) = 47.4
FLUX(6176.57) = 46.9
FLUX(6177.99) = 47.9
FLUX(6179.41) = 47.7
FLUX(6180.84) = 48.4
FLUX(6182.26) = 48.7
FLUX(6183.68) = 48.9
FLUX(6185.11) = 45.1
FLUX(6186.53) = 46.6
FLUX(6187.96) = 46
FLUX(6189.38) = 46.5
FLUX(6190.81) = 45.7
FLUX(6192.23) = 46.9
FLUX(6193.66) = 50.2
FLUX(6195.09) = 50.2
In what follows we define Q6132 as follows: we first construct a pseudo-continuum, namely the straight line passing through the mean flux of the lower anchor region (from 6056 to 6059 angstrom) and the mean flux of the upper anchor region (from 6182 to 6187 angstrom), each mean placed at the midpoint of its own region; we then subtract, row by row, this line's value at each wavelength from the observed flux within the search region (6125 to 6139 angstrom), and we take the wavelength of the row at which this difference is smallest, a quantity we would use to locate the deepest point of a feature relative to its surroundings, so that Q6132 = 6136.88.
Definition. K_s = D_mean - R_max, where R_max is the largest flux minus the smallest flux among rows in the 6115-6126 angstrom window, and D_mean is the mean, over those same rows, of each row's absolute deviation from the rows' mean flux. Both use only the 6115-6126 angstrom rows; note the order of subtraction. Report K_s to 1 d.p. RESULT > -3.0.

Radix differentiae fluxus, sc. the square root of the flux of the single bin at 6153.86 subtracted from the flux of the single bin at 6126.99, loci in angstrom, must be 1.1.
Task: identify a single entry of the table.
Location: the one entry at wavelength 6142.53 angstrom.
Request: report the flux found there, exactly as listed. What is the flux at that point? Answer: 46.5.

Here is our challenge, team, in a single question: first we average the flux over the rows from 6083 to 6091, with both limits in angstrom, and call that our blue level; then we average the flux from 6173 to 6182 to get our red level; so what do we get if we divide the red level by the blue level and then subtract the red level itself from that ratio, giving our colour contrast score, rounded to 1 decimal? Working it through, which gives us -47.1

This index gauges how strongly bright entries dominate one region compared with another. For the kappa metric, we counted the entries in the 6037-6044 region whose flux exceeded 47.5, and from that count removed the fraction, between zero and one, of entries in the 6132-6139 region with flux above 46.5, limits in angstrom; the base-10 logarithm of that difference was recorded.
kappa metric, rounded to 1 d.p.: 0.7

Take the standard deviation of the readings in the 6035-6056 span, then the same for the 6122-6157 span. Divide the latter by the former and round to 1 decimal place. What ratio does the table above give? 1.0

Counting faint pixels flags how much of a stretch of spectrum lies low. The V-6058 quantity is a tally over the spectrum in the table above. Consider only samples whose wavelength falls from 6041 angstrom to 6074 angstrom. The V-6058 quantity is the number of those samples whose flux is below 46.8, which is 2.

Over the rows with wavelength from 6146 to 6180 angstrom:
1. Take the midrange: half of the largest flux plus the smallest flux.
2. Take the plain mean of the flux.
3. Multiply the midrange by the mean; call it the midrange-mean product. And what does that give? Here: 2202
